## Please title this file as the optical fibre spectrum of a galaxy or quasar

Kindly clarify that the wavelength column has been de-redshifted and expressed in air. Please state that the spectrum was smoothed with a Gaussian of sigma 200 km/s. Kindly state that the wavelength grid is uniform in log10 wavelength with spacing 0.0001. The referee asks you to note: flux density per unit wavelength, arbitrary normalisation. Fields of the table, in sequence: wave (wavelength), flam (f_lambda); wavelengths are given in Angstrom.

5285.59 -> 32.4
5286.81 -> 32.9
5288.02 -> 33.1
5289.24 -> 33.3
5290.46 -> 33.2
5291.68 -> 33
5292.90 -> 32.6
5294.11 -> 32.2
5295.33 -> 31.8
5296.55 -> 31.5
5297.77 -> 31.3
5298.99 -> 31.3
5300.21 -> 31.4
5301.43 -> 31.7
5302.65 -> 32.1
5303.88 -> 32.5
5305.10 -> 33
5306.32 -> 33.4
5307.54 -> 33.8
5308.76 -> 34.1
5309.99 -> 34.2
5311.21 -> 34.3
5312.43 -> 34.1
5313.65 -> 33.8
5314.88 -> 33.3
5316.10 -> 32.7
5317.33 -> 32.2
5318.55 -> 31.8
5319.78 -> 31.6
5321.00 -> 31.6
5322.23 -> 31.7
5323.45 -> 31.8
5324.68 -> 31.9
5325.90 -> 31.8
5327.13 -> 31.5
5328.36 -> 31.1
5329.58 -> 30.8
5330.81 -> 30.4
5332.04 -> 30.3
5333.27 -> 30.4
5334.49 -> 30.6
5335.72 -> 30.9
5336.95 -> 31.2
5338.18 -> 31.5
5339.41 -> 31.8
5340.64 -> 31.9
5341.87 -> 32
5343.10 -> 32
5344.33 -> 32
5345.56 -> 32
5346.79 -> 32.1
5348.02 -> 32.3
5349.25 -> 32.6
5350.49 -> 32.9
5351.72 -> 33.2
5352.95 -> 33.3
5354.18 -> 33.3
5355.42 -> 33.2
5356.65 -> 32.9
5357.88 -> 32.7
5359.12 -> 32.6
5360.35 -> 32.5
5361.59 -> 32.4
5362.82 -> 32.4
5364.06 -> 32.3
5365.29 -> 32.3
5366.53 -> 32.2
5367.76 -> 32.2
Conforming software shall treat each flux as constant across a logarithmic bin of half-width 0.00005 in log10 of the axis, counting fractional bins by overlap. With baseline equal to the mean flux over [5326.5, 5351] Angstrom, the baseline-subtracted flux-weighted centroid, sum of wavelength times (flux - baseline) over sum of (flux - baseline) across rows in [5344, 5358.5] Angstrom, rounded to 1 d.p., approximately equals 5352.4 Angstrom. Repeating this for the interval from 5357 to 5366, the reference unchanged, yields 5361.2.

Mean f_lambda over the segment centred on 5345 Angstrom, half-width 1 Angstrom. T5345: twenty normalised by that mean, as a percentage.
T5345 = 62.5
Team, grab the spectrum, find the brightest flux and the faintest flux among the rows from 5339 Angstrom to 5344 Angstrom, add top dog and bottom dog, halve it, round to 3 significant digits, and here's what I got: 31.9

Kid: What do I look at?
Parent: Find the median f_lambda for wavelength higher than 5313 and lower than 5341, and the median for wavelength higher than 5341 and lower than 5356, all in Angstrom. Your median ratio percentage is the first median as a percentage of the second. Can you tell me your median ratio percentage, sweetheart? 97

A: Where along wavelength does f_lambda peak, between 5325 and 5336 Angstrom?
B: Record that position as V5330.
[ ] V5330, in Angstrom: 5325.90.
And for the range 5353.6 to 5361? 5354.18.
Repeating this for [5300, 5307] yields 5306.32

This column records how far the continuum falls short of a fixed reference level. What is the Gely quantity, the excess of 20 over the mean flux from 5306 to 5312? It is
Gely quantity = -14.0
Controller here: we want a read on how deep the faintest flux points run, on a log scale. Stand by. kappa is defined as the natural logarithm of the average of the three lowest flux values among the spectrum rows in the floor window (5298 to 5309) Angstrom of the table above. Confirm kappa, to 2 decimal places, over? 3.45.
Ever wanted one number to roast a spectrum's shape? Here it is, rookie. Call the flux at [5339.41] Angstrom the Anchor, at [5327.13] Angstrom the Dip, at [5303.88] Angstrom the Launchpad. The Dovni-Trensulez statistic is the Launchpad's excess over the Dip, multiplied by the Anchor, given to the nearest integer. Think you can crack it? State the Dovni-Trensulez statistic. 32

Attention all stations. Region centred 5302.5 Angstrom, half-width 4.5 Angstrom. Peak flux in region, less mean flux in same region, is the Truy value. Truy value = 1.2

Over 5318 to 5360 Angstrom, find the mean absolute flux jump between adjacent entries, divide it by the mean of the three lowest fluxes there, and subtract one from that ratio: -0.994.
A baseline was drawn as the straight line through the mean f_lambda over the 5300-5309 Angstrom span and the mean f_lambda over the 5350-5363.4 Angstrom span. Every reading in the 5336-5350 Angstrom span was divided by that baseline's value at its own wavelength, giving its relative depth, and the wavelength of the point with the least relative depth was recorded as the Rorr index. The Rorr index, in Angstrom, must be 5336.95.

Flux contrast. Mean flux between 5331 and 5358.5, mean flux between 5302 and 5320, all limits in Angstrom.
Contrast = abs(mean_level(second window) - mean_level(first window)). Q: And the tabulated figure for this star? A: 1.1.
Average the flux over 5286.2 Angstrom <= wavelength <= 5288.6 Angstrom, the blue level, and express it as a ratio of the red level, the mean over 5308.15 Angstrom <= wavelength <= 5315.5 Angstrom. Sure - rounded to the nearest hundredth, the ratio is 0.97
